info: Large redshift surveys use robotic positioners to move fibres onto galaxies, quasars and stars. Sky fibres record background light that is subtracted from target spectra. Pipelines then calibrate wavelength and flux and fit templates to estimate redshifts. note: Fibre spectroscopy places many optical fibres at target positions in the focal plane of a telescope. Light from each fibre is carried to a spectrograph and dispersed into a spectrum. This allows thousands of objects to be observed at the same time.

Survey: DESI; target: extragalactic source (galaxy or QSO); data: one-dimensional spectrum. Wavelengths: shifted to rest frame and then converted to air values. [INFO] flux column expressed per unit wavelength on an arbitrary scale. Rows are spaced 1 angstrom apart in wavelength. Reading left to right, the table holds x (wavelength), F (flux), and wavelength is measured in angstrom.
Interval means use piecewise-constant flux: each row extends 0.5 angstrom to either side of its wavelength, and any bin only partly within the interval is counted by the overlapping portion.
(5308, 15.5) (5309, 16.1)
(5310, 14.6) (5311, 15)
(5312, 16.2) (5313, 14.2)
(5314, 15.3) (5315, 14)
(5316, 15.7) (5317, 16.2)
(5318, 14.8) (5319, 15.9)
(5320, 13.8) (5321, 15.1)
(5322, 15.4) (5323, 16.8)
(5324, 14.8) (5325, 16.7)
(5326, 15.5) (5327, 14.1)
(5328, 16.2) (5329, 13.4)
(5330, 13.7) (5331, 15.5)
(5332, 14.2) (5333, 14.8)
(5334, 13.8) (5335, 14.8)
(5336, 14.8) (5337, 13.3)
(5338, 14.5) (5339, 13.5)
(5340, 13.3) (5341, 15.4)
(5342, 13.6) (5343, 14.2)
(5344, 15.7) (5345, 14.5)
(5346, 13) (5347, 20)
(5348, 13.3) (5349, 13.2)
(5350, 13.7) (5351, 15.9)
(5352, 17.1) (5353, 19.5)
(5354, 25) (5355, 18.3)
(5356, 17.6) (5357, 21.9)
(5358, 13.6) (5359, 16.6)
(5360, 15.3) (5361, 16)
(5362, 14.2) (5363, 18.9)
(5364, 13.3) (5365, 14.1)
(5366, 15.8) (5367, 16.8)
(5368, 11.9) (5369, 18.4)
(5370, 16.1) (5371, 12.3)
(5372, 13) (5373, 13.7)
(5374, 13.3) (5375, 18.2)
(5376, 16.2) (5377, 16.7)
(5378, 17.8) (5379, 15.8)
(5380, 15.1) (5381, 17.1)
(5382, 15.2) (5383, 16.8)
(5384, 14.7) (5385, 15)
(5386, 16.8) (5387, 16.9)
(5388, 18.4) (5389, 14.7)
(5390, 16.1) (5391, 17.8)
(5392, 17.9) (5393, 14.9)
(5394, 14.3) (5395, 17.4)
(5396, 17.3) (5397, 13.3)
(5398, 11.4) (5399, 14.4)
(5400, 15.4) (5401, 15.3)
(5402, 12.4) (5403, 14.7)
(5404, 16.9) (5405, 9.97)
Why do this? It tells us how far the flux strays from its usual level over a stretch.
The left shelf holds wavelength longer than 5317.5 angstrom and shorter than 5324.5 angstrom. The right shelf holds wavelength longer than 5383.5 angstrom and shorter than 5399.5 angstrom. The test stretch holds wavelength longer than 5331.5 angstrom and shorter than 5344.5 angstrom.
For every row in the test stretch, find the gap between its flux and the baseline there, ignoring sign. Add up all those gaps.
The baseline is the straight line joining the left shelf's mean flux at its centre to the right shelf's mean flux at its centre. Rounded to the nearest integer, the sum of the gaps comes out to 14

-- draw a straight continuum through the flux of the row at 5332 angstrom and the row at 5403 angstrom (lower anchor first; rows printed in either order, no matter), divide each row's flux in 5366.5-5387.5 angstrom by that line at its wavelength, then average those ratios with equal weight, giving 1.075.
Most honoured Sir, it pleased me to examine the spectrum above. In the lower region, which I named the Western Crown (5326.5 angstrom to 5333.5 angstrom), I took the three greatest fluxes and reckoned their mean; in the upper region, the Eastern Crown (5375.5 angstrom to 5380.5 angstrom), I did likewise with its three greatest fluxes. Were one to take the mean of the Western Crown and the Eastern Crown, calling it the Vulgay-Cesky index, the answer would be 16.2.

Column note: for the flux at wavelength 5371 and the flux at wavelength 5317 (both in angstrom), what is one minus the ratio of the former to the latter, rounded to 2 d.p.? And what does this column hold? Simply 0.24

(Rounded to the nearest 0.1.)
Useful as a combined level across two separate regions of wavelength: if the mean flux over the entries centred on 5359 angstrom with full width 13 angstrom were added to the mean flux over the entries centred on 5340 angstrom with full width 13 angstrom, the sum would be 31.4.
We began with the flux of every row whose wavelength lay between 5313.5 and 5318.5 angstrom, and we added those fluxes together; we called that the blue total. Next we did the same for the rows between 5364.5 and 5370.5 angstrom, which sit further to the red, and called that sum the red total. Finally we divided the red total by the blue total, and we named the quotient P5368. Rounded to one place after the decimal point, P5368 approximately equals 1.2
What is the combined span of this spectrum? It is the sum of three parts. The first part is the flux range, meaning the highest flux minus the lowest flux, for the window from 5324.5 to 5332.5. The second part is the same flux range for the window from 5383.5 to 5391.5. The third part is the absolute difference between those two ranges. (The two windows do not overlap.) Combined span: 7.4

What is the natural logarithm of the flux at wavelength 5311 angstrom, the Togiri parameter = 2.71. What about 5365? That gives 2.65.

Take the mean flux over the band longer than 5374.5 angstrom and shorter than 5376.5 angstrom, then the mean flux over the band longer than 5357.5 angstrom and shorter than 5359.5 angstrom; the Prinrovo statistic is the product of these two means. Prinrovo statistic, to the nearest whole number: 260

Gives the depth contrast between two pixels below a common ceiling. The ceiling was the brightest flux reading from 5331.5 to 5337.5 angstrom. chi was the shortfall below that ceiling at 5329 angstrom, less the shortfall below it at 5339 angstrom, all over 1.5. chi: 0.1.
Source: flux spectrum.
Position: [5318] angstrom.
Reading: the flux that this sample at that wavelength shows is 14.8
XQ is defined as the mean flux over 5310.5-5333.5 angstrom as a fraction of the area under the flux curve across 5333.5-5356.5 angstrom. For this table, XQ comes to 0.0422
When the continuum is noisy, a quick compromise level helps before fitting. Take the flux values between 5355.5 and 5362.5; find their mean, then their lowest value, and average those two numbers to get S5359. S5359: 15.0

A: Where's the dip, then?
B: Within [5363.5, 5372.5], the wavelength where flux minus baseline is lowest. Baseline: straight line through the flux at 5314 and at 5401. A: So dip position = 5368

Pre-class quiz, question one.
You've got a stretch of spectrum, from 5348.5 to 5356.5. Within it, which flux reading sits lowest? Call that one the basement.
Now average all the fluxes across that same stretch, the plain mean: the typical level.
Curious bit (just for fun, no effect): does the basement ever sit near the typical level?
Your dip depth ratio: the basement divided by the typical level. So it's 0.753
